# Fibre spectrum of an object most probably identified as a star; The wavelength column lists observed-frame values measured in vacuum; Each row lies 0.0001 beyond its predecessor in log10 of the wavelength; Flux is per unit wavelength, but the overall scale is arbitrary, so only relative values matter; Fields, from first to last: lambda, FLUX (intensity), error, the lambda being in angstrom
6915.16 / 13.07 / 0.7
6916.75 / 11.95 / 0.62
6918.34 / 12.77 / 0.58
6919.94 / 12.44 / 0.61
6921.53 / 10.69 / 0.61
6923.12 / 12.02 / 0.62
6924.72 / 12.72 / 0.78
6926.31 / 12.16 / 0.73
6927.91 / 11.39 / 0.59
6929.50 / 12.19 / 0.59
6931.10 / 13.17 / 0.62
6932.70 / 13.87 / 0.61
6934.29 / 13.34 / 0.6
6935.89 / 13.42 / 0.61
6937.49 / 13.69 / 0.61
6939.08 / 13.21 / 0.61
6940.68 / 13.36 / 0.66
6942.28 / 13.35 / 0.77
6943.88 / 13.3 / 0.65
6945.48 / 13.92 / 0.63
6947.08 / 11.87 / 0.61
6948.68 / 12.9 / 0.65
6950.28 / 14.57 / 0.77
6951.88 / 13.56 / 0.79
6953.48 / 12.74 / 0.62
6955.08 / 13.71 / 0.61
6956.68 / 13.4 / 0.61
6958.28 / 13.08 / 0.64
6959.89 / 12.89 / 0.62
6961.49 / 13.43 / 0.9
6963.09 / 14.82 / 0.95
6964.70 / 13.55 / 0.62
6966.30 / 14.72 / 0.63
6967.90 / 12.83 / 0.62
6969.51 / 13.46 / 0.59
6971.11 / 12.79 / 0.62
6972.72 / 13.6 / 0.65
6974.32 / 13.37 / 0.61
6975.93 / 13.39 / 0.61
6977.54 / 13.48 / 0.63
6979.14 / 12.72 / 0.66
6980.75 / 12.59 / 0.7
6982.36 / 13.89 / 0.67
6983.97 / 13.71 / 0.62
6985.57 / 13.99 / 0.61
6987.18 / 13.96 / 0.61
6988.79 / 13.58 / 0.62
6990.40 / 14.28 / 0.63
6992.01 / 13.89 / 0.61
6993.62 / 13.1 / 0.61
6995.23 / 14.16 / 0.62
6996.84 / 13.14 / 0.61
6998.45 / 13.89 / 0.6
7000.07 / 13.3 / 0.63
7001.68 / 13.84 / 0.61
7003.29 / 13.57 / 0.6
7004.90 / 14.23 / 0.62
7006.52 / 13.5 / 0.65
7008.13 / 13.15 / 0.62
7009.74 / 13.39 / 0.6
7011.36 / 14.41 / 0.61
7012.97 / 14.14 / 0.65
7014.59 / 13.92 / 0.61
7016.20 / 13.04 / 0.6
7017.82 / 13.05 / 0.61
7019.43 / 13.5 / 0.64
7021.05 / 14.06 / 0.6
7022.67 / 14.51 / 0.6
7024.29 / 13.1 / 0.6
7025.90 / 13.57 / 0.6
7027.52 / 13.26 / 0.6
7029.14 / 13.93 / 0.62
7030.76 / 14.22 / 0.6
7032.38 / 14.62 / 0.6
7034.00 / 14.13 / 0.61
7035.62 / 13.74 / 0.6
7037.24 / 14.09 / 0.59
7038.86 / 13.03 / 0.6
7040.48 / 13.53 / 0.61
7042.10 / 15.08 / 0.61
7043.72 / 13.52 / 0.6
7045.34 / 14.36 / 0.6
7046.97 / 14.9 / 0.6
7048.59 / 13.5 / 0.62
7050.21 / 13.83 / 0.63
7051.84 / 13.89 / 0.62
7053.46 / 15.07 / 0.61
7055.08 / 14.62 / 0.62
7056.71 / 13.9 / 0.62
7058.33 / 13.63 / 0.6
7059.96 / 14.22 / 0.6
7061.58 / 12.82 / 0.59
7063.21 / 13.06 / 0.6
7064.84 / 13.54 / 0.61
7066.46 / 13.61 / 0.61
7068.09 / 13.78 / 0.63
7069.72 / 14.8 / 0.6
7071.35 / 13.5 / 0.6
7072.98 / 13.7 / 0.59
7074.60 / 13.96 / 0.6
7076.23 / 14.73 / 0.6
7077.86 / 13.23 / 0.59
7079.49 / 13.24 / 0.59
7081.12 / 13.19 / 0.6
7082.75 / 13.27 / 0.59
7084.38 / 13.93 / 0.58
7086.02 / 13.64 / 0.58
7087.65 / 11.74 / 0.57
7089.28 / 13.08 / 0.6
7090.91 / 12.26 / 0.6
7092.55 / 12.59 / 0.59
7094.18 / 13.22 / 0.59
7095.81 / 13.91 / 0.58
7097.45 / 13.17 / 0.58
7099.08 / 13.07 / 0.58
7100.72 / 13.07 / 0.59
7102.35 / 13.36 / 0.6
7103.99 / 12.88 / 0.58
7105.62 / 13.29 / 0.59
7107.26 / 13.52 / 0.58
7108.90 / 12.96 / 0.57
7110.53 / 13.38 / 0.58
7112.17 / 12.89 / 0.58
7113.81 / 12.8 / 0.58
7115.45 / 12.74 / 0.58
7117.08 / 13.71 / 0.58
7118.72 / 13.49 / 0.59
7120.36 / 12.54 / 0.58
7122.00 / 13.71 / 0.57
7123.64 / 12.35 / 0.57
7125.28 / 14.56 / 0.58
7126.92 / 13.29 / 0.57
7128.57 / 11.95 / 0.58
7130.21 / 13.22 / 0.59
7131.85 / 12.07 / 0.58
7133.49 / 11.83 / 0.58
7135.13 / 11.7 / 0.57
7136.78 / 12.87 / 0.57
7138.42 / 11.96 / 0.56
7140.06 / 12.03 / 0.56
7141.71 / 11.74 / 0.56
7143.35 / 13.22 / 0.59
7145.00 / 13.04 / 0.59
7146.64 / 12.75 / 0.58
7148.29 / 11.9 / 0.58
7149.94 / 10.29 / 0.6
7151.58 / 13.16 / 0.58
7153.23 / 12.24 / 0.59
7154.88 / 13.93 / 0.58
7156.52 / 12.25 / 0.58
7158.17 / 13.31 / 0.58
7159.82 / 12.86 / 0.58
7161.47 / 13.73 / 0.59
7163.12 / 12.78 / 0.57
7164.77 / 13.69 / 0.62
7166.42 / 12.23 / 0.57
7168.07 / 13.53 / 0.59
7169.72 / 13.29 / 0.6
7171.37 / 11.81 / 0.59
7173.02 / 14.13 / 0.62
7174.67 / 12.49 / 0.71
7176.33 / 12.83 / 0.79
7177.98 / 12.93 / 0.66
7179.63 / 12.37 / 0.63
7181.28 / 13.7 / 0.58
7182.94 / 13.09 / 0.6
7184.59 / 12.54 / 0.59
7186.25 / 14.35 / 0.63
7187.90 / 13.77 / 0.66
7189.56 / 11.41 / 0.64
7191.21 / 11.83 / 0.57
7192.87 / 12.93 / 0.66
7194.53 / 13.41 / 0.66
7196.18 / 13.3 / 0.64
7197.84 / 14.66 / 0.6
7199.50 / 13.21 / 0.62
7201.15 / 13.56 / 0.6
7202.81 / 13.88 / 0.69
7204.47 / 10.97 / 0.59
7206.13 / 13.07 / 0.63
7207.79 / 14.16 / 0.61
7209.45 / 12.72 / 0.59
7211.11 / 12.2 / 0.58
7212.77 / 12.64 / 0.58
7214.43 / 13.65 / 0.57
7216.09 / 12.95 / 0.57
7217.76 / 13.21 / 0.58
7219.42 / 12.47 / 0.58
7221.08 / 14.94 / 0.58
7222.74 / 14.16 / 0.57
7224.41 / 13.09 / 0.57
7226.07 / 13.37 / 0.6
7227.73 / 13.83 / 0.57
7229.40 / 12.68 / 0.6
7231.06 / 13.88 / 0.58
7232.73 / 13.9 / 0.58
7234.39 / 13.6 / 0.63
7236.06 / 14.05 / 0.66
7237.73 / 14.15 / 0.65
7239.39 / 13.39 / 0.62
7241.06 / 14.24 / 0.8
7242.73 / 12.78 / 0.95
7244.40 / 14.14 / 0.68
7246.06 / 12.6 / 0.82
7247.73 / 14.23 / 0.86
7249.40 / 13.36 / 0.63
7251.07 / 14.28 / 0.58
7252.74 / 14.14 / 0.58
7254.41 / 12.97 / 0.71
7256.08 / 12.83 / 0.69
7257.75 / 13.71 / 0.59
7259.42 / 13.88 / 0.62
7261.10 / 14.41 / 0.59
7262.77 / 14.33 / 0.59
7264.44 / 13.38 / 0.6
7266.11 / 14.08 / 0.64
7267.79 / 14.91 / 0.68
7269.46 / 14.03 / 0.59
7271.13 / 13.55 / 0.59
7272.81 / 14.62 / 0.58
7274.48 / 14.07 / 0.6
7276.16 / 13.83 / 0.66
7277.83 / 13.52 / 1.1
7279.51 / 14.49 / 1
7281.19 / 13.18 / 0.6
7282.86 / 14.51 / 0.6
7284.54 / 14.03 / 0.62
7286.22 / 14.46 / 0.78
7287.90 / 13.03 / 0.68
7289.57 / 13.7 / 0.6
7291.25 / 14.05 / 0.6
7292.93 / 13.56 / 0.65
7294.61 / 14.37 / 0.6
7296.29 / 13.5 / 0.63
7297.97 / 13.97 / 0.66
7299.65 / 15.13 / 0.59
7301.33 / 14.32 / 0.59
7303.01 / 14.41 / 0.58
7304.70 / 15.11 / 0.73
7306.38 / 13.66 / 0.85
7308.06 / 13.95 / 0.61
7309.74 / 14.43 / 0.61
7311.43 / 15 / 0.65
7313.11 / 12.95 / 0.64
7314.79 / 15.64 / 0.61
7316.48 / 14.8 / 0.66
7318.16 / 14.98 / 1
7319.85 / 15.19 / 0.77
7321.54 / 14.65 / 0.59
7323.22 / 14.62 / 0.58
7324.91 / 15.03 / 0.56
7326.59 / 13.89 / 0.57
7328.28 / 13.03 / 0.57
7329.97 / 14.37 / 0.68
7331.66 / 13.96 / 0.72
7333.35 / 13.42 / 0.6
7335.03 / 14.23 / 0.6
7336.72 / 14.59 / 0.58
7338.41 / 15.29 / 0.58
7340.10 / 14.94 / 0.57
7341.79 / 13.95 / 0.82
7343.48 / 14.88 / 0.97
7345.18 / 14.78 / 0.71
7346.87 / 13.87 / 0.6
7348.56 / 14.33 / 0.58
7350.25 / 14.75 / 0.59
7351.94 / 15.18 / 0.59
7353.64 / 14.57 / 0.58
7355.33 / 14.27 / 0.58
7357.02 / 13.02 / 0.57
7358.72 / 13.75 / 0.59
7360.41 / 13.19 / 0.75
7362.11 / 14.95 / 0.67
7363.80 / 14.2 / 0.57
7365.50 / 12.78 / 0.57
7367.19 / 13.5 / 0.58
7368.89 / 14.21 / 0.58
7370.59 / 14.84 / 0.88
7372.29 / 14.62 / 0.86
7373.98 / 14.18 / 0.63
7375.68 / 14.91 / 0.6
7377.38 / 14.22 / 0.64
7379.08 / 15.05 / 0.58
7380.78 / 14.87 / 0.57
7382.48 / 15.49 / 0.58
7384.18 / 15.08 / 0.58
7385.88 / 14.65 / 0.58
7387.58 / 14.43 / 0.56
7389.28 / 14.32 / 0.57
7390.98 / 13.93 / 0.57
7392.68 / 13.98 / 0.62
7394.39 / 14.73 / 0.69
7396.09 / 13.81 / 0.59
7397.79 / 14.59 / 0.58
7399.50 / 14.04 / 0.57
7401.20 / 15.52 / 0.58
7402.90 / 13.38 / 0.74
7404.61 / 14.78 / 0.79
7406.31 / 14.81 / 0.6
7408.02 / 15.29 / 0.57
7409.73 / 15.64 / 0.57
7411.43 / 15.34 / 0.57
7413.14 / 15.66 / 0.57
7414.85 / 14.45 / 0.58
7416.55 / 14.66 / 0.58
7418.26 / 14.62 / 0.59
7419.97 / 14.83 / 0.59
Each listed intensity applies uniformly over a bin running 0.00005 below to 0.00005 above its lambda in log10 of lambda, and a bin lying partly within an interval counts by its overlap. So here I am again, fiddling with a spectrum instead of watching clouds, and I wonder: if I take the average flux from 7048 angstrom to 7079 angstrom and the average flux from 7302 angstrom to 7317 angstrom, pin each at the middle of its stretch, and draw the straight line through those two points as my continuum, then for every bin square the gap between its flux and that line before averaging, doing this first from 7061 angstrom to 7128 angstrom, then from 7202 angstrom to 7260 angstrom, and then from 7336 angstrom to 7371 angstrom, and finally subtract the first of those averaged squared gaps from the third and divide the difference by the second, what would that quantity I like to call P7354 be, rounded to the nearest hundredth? -0.17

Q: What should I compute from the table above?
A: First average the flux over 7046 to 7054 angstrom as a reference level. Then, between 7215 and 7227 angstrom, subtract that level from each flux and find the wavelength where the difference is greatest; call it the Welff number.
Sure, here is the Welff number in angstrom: 7221.08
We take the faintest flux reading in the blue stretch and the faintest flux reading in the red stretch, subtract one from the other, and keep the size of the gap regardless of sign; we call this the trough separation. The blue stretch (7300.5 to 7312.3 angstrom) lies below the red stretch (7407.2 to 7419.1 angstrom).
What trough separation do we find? 0.8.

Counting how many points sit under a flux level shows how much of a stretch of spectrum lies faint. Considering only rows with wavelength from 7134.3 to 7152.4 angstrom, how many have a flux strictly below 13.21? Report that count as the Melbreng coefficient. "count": 10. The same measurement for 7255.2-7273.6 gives 1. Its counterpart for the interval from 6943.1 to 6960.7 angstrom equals 5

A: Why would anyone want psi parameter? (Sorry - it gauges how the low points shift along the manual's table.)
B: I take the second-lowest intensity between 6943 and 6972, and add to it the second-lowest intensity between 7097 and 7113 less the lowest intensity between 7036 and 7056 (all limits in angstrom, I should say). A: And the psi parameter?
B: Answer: 12.6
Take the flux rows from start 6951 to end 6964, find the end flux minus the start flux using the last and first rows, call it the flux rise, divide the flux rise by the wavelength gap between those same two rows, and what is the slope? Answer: 0.112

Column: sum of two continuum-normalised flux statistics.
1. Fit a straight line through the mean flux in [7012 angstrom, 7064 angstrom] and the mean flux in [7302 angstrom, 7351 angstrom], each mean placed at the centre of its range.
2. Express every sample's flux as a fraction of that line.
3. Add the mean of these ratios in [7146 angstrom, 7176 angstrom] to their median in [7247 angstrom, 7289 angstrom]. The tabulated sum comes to 1.89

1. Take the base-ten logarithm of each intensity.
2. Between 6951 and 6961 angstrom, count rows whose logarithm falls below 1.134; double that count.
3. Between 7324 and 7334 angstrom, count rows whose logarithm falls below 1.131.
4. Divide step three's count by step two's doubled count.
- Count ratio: 0.20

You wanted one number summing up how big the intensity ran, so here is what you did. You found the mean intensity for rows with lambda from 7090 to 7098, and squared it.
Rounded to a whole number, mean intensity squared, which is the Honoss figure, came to 170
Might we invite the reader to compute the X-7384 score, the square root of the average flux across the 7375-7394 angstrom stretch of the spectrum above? 3.82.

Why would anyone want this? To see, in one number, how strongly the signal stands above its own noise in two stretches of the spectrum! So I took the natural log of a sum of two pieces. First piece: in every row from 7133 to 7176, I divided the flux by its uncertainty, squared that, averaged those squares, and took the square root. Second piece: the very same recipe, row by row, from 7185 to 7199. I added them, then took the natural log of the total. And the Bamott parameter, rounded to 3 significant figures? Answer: 3.75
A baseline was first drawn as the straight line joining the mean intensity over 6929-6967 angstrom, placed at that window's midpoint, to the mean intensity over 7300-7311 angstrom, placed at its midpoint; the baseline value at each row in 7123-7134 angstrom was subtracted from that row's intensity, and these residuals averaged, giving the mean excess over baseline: -1.1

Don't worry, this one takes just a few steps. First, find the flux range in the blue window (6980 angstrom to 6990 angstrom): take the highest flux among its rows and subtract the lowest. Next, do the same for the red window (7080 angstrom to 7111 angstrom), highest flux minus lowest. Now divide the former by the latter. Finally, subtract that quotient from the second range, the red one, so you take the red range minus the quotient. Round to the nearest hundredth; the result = 1.55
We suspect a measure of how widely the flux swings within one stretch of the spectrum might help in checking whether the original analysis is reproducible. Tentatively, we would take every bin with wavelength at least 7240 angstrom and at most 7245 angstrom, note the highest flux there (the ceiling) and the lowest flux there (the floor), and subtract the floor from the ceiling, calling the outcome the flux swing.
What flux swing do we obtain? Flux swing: 1.5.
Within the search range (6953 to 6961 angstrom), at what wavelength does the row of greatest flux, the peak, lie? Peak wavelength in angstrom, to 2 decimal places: 6955.08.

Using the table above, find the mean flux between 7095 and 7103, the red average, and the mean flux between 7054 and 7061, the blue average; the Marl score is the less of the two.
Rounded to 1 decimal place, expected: 13.3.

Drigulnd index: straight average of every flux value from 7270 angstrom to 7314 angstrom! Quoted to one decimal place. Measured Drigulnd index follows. 14.1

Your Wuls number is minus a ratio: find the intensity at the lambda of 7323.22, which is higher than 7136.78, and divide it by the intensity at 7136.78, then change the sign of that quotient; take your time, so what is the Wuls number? -1.14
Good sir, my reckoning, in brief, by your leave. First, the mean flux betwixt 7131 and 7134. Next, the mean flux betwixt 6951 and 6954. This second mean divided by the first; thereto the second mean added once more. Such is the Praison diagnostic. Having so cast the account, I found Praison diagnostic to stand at 14.3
